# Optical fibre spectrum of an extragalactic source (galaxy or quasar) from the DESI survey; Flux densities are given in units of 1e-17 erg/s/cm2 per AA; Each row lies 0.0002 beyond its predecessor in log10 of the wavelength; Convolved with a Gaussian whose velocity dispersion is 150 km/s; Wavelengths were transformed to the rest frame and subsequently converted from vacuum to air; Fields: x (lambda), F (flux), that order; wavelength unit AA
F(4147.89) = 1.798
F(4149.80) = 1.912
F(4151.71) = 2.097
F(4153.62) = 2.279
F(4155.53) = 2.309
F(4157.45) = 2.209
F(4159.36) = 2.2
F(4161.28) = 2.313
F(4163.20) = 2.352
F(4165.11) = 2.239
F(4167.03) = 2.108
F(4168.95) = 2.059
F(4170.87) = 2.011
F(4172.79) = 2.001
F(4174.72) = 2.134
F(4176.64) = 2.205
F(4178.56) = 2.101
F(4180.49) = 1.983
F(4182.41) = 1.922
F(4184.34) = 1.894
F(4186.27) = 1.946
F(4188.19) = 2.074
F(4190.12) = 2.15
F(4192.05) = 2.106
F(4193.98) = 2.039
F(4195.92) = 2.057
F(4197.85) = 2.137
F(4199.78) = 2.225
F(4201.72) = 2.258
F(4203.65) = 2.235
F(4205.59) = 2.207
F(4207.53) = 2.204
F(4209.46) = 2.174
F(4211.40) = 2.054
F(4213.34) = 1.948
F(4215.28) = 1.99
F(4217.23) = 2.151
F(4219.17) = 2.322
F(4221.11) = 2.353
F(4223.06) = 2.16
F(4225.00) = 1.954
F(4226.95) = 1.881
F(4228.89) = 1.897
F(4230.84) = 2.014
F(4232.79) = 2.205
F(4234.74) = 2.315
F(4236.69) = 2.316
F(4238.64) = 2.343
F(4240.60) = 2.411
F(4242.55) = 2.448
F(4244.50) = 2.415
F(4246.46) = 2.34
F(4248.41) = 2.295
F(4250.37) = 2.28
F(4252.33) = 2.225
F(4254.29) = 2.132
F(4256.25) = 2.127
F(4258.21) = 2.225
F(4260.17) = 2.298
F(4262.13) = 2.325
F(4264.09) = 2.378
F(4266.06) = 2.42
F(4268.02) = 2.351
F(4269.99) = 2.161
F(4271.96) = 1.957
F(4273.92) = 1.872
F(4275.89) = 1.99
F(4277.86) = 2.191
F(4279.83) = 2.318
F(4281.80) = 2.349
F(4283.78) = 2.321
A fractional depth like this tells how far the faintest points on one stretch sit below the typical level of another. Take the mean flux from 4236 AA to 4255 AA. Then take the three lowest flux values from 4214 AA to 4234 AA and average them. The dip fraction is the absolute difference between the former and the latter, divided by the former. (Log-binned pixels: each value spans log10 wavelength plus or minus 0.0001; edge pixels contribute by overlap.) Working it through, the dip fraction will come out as 0.18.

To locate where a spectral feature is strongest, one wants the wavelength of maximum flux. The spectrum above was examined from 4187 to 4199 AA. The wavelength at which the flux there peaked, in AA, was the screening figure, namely 4190.12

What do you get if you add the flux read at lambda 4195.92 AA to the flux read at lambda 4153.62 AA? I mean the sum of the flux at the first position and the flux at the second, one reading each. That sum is 4.34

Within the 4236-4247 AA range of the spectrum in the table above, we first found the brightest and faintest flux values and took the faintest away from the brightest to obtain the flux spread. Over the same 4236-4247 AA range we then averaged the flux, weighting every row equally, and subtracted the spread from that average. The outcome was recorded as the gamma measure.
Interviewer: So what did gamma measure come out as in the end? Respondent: 2.25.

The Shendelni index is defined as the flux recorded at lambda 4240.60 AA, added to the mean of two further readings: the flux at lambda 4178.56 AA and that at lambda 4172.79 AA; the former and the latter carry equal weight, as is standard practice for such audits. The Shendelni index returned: 4.46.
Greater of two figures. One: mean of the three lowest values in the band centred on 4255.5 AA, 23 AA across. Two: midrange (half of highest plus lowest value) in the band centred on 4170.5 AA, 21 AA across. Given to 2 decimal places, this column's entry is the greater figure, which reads 2.17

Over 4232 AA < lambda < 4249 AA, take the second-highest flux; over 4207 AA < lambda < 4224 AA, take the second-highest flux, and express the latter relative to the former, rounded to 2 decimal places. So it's 0.96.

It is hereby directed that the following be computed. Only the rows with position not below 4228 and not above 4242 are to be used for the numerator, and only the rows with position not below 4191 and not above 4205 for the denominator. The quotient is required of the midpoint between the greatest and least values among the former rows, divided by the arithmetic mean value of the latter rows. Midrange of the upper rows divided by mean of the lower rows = 1.00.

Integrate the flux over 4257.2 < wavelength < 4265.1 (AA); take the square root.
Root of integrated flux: 4.3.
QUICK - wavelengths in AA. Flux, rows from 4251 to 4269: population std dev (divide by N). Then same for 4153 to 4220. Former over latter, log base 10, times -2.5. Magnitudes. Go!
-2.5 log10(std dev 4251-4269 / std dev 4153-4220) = 0.2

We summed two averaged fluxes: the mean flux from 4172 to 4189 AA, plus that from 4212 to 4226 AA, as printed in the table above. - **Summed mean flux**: 4.15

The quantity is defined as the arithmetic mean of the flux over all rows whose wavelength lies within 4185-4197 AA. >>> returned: 2.06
